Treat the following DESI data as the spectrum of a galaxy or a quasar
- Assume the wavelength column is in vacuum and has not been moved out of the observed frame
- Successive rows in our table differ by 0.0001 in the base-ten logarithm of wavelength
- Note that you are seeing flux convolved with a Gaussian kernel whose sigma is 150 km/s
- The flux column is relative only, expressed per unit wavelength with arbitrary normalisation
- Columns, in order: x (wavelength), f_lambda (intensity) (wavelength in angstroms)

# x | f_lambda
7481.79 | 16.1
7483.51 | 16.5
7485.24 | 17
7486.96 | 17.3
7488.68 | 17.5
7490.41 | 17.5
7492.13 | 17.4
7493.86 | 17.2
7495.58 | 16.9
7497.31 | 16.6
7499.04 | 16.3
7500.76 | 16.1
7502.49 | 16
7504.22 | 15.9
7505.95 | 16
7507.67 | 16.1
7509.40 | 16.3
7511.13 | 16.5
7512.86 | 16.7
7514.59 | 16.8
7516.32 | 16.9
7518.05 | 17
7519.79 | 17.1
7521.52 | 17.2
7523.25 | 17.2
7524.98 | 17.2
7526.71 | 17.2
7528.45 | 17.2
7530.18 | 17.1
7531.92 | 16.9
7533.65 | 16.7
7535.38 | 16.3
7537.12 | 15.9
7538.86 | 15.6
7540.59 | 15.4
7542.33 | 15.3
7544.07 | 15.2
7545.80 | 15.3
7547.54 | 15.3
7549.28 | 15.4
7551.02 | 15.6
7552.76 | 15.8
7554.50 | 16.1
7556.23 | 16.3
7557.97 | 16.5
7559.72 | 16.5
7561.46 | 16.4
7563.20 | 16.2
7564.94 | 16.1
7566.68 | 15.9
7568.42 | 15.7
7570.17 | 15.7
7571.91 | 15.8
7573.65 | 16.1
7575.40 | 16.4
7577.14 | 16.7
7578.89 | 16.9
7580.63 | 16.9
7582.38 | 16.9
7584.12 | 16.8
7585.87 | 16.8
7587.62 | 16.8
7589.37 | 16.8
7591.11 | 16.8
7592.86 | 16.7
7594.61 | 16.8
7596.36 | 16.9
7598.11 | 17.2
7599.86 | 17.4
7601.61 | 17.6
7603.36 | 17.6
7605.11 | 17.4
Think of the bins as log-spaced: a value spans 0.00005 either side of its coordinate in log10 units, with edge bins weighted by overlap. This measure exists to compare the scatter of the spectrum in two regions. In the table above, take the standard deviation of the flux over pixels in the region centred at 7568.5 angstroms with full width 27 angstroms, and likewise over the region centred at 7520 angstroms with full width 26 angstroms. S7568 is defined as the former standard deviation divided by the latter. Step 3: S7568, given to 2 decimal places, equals 1.12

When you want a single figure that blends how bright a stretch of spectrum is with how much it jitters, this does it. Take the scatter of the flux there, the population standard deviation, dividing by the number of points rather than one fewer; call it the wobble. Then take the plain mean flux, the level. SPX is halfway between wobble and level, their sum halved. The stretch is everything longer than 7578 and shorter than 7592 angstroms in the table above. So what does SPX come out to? 8.44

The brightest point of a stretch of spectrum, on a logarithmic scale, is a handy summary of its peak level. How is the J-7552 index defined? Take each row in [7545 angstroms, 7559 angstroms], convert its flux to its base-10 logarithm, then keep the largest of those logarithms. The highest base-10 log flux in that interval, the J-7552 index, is 1.22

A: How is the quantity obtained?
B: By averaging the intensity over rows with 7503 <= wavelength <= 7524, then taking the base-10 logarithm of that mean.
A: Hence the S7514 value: 1.22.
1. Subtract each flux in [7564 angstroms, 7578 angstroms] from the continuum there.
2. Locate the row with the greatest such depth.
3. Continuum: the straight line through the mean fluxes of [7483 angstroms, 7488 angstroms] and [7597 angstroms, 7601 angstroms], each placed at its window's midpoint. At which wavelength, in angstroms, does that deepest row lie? 7570.17 angstroms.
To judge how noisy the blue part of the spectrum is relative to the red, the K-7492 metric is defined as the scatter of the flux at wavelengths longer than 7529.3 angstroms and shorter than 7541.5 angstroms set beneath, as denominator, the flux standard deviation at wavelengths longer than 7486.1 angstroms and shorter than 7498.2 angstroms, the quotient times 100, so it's 51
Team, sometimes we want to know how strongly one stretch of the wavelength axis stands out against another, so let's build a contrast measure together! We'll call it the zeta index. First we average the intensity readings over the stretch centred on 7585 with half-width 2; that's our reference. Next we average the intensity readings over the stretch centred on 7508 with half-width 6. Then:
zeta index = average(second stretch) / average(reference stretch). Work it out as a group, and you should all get 0.97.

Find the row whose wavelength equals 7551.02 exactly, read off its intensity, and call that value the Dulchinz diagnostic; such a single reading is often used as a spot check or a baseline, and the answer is 15.6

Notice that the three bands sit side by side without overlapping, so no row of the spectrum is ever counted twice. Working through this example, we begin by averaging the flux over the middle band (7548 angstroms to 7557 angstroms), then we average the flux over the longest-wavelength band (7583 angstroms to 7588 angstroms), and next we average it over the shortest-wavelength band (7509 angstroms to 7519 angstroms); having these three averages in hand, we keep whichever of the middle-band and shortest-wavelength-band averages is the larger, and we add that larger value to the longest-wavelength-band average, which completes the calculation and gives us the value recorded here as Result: 33.5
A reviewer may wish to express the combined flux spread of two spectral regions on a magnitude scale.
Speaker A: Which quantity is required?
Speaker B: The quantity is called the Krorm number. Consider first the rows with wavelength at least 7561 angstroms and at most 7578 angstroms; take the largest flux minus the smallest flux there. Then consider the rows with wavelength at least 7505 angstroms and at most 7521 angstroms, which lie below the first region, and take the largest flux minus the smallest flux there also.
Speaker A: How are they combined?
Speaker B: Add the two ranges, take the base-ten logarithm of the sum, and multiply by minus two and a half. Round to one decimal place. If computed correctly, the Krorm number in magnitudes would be -0.8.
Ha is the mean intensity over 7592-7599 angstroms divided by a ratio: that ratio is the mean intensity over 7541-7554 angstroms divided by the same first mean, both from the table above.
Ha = 18.5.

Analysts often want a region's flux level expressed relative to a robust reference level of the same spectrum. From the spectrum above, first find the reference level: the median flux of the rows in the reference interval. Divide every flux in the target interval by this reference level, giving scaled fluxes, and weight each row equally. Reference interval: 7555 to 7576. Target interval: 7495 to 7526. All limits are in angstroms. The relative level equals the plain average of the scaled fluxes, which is 1.03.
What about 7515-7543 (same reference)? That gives 1.03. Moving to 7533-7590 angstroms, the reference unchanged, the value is 1.00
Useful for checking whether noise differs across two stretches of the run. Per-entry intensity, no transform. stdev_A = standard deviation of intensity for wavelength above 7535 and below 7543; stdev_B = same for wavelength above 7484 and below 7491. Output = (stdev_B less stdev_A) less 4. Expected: -4.2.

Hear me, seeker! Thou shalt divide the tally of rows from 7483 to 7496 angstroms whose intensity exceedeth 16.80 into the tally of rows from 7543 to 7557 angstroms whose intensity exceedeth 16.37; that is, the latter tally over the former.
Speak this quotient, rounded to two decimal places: 0.00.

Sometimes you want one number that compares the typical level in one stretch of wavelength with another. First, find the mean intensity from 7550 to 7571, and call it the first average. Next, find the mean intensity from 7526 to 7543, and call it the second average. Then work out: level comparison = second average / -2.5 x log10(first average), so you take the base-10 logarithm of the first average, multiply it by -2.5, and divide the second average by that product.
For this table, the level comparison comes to -5.427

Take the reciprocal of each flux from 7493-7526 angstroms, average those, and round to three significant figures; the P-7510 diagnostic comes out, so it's 0.0602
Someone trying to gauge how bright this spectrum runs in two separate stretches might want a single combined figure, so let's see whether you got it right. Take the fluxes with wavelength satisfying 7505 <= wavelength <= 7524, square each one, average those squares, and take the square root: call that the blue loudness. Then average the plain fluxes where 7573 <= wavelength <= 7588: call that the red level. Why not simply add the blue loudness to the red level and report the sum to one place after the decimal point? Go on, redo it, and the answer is 33.4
